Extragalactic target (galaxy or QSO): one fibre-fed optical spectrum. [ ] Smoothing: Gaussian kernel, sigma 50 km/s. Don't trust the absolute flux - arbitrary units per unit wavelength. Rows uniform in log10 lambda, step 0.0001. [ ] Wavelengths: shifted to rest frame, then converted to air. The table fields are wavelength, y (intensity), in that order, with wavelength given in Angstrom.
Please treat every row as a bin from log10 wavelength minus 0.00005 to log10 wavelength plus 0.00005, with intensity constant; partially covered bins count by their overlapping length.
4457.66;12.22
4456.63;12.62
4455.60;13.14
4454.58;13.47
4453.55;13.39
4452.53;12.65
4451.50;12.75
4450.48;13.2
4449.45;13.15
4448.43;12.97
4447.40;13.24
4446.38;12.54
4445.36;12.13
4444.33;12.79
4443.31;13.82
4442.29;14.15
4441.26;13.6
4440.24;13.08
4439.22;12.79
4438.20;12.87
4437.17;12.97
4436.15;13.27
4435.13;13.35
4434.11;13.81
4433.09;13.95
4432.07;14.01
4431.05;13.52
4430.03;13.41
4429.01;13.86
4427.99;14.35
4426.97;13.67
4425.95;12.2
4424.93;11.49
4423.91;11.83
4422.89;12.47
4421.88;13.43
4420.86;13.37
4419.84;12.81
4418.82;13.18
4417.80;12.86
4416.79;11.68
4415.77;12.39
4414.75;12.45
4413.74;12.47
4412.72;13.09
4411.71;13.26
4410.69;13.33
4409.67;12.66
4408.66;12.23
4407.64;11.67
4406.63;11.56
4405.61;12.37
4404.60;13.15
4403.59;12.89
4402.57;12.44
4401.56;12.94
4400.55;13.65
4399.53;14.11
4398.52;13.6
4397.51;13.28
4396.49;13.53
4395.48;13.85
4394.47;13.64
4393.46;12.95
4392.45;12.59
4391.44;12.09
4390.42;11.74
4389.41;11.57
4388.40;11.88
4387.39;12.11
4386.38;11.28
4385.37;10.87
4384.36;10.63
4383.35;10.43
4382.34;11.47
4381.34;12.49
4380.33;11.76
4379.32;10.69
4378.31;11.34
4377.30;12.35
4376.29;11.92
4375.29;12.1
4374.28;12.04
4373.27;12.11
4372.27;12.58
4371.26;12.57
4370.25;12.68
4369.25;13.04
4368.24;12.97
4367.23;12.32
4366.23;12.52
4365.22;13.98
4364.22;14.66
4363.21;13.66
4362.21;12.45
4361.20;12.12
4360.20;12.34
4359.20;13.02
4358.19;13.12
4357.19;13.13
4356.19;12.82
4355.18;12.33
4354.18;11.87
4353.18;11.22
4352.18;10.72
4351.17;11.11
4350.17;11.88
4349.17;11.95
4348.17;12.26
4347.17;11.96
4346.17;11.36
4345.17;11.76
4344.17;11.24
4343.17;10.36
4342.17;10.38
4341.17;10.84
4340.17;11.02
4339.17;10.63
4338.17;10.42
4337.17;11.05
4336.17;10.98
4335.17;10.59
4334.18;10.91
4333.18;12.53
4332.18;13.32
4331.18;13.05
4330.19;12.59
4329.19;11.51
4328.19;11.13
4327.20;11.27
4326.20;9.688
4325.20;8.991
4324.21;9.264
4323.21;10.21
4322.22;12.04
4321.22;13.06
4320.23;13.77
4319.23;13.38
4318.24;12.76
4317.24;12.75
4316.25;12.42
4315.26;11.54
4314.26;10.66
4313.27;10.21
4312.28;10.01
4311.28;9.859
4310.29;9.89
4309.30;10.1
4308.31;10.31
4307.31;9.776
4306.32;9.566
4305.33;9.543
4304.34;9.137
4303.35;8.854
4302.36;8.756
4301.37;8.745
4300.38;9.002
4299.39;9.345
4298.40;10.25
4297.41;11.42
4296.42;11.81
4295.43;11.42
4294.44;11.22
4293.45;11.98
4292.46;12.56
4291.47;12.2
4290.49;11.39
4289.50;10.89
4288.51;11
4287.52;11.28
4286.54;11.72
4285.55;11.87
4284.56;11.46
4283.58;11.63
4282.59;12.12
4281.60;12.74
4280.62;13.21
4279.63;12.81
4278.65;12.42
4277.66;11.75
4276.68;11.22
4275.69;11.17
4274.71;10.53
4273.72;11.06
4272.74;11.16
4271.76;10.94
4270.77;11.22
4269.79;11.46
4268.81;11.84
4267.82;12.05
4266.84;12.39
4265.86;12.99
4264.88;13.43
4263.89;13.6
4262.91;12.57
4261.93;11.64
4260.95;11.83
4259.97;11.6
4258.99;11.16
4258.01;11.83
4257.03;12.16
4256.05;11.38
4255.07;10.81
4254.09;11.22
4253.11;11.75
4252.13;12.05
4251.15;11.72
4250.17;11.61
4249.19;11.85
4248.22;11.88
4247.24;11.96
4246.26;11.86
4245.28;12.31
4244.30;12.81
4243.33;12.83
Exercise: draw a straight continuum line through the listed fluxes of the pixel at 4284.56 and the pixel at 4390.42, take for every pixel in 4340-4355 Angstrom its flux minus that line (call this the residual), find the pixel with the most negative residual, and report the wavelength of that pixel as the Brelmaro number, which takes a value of 4343.17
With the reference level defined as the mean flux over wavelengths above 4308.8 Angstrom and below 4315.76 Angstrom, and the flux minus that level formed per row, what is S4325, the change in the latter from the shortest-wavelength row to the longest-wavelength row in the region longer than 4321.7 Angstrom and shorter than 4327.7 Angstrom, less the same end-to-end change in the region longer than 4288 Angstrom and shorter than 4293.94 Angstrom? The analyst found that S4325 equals -1.75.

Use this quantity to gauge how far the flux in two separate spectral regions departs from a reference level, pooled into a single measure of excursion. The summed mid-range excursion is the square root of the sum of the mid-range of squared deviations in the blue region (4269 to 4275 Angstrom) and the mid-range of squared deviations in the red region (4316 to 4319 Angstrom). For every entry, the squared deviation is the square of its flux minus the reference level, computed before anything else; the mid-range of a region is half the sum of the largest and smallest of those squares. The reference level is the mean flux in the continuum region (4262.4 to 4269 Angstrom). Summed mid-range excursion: 1.8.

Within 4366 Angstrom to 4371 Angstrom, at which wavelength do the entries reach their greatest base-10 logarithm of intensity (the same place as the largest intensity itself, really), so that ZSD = 4369.25 Angstrom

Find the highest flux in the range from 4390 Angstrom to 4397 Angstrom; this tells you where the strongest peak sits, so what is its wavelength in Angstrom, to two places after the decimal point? 4395.48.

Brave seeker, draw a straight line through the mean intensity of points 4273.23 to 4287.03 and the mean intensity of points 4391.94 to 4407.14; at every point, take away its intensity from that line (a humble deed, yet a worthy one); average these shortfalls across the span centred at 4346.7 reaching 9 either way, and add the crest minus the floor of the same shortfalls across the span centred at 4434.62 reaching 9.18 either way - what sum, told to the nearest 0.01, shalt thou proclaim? 3.38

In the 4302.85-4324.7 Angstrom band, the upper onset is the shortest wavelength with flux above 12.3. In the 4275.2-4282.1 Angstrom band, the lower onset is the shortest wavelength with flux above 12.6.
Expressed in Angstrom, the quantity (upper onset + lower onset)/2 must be 4297.9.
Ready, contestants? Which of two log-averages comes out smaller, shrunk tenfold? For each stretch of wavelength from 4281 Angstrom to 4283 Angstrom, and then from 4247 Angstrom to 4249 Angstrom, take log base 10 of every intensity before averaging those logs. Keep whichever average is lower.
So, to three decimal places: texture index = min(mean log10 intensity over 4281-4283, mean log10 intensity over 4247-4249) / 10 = 0.108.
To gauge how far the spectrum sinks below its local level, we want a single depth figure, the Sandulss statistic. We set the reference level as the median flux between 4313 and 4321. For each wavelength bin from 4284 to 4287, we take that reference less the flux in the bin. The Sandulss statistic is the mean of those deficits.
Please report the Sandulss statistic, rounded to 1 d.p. 0.9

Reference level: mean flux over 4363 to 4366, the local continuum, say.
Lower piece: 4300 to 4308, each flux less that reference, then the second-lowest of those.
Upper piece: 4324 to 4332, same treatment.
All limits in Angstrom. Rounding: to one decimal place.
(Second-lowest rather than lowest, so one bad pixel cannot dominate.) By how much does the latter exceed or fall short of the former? 0.5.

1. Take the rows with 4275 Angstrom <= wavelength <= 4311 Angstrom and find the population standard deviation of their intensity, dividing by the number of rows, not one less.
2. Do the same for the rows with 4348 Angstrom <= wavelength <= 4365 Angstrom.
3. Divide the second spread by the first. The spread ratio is 0.75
